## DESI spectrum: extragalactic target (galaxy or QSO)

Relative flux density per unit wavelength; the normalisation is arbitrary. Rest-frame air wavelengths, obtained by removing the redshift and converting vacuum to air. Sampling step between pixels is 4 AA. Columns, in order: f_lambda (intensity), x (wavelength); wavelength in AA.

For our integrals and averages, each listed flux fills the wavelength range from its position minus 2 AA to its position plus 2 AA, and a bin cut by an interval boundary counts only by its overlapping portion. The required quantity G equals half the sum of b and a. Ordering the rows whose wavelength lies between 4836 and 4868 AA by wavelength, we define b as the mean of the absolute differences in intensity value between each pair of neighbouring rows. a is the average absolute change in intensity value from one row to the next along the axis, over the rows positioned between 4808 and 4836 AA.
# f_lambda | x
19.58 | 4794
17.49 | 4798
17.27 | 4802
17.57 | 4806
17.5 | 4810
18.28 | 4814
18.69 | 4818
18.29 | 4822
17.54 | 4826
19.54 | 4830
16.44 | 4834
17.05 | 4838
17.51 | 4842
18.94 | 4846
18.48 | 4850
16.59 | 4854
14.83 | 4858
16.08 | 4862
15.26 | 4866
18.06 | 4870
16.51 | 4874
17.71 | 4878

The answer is 1.20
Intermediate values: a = 1.24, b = 1.2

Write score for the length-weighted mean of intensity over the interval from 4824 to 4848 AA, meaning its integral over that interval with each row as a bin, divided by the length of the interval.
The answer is 17.8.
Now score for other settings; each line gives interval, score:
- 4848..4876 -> 16.5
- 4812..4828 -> 18.2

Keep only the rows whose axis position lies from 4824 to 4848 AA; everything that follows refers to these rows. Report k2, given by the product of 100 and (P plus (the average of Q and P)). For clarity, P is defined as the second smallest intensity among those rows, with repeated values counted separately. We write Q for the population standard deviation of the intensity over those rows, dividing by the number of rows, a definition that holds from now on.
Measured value 2611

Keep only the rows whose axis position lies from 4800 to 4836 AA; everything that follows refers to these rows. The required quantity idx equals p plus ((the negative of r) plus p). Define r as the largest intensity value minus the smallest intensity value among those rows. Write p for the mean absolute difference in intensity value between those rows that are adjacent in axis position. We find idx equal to -1.1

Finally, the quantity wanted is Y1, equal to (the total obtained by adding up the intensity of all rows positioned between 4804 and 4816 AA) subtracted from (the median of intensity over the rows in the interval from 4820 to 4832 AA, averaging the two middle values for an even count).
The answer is -35.1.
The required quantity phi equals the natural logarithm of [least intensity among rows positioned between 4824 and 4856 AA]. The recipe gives 2.80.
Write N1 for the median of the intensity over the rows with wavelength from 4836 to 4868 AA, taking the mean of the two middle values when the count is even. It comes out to 16.8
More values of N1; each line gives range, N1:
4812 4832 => 18.3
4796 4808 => 17.5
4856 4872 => 15.7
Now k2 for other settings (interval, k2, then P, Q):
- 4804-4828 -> 2654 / 17.54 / 0.5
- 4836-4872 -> 2356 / 15.26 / 1.3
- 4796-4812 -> 2629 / 17.49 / 0.1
